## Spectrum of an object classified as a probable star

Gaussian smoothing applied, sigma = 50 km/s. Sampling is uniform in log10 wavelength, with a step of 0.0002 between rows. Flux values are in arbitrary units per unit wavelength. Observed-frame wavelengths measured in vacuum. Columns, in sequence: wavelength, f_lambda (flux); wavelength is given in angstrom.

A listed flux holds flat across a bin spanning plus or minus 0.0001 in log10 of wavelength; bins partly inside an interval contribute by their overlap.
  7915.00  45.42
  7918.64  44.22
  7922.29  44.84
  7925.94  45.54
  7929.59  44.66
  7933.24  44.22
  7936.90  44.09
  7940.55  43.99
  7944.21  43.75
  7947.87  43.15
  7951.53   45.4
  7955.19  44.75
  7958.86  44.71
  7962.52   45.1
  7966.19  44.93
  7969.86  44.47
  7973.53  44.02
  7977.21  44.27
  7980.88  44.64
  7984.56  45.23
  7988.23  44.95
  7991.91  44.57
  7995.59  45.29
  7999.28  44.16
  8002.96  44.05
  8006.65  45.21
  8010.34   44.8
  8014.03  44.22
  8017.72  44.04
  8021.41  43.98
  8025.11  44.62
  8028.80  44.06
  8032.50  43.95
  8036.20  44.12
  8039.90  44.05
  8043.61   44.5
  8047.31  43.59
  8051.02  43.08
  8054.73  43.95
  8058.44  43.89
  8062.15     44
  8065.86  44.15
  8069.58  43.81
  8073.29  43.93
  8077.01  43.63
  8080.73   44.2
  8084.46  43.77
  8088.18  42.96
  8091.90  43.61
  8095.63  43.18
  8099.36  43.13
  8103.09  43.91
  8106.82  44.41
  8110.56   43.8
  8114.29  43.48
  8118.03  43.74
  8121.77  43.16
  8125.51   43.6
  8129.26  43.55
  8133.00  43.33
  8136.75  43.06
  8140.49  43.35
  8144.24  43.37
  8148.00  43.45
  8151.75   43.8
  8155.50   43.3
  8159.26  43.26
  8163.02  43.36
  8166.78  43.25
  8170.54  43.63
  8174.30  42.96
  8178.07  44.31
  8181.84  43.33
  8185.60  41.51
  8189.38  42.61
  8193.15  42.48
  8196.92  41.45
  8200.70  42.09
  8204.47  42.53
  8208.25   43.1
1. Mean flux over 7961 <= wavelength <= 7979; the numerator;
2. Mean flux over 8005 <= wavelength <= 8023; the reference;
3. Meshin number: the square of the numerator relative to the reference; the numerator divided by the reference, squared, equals 1.00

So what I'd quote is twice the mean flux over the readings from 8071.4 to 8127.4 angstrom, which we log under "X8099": 87.27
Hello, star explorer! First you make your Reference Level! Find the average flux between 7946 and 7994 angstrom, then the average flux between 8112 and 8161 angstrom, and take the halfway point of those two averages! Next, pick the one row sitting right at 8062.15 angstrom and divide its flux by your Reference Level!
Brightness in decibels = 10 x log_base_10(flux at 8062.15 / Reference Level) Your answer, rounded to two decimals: 0.00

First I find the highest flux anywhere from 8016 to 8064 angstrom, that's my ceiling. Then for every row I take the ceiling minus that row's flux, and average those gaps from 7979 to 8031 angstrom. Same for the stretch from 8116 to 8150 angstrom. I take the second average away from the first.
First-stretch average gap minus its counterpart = -1.2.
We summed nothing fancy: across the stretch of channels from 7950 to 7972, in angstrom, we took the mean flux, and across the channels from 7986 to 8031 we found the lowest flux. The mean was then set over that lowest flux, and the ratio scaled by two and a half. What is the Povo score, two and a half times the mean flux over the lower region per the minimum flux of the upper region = 2.55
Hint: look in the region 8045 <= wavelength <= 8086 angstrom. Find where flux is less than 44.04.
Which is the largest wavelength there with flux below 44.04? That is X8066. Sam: 8084.46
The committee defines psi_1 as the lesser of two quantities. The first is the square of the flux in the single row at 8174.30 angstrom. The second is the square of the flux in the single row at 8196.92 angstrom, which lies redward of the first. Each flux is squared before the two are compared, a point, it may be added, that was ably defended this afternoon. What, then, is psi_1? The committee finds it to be 1718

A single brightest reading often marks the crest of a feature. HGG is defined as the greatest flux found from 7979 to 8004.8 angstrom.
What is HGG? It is 45.29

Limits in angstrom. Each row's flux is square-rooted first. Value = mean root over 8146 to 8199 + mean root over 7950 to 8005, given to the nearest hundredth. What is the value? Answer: 13.25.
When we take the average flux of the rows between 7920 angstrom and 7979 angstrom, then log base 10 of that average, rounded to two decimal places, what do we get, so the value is 1.65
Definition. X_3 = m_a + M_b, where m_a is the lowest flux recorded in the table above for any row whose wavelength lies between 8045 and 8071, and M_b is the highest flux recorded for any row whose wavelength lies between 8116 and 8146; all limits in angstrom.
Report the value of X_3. 86.8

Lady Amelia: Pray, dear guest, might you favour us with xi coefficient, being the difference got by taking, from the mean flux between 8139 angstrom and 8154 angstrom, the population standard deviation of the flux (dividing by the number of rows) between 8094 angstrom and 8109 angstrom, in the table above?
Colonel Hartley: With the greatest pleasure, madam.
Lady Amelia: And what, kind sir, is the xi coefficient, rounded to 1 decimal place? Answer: 43.0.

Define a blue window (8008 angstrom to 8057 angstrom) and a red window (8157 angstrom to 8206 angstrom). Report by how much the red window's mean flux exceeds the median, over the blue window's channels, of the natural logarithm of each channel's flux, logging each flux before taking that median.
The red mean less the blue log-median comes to 39.0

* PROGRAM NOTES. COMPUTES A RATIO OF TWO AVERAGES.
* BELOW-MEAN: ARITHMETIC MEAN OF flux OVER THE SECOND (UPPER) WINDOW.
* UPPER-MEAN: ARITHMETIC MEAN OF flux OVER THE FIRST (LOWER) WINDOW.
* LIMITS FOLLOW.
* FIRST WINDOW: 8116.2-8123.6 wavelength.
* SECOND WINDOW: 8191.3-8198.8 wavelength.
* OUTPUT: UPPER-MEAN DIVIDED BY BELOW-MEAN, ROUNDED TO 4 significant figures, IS 1.035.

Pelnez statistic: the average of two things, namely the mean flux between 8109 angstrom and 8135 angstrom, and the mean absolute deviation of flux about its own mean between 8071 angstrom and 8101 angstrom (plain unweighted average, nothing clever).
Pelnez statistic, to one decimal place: 21.9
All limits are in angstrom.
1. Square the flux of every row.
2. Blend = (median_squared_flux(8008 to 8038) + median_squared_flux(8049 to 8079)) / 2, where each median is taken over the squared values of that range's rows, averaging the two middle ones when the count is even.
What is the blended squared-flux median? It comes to 1936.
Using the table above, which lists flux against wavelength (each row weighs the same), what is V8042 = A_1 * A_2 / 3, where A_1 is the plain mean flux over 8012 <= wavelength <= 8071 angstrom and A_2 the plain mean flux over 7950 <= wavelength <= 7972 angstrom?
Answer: 658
